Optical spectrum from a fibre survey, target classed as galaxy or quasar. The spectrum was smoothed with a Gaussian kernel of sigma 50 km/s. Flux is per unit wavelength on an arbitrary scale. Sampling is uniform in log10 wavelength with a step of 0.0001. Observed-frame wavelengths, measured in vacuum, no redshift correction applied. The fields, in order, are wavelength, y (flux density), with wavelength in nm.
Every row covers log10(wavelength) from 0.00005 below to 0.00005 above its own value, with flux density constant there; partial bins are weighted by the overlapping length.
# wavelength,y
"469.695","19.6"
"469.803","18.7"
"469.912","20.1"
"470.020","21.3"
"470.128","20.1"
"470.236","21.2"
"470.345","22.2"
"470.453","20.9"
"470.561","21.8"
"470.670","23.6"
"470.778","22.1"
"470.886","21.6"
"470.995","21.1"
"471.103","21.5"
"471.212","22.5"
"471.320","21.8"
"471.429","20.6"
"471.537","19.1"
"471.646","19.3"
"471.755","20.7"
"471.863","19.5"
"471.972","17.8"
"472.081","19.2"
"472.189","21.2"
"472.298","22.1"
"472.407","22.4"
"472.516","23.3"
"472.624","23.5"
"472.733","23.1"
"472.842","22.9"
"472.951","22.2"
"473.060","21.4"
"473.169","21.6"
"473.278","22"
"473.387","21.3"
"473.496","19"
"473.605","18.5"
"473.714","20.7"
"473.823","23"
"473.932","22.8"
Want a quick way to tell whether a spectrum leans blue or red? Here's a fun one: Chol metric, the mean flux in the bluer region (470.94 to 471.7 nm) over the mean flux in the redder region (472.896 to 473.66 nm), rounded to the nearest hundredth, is 1.00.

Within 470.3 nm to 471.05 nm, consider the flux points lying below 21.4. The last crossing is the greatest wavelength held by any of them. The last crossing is 470.995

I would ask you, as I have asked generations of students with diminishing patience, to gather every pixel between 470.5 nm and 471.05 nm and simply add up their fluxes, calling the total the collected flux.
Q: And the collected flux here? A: 110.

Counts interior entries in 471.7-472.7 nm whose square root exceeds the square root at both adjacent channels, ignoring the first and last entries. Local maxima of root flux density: 0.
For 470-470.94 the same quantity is 2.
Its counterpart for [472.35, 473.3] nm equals 1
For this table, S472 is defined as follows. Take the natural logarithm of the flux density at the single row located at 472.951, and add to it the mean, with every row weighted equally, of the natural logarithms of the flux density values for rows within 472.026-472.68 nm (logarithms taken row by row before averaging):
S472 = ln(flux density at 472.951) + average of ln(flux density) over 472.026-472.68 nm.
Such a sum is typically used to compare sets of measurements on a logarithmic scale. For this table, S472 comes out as 6.19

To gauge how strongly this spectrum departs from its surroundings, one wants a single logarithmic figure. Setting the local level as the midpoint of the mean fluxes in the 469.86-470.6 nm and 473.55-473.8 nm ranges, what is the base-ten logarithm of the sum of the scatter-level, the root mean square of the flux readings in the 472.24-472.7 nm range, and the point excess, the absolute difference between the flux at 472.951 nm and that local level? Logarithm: 1.39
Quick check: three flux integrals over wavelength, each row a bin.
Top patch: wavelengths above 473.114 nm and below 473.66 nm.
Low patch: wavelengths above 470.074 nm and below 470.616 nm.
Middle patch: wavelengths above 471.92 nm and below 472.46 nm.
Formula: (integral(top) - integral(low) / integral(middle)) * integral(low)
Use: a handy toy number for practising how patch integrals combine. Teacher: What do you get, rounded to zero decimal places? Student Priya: 117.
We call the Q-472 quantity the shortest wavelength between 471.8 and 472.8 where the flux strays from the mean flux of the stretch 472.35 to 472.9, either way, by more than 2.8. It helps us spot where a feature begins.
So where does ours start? 471.863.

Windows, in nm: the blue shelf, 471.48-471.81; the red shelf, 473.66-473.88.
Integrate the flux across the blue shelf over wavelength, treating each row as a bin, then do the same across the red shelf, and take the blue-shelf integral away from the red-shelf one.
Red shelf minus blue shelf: -1.7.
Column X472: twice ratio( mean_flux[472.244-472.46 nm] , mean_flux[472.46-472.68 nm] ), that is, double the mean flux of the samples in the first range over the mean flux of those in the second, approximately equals 1.90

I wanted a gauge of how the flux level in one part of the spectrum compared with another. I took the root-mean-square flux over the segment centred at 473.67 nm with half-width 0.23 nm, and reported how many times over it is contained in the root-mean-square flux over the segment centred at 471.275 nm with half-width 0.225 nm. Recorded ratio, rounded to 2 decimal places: 1.06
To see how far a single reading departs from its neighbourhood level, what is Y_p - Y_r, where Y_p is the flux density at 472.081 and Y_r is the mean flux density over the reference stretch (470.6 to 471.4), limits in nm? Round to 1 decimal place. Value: -2.8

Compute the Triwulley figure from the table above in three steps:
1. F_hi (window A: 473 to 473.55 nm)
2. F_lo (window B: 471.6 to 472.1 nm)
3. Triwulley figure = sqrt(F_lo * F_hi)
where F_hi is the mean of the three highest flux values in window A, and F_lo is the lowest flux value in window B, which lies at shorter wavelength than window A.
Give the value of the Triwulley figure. 19.6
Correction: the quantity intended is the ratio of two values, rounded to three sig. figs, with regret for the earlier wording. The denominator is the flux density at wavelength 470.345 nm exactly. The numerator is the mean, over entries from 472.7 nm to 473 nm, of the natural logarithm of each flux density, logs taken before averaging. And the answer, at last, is 0.141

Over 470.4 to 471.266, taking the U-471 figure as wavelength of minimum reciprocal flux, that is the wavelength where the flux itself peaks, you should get 470.670 nm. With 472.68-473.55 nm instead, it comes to 472.733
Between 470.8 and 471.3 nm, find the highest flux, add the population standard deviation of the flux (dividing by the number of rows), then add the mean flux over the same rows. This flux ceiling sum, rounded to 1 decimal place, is 44.7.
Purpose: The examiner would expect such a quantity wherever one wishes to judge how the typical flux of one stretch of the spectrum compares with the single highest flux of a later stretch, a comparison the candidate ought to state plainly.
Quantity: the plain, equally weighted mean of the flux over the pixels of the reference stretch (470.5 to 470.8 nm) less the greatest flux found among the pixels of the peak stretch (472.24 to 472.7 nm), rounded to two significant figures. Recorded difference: -1.0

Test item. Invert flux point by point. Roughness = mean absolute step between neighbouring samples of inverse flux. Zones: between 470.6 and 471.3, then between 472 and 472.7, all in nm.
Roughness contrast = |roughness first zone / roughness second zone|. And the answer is 0.84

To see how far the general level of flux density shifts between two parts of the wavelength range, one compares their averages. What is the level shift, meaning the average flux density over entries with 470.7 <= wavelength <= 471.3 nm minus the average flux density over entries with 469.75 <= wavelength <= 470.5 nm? 1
